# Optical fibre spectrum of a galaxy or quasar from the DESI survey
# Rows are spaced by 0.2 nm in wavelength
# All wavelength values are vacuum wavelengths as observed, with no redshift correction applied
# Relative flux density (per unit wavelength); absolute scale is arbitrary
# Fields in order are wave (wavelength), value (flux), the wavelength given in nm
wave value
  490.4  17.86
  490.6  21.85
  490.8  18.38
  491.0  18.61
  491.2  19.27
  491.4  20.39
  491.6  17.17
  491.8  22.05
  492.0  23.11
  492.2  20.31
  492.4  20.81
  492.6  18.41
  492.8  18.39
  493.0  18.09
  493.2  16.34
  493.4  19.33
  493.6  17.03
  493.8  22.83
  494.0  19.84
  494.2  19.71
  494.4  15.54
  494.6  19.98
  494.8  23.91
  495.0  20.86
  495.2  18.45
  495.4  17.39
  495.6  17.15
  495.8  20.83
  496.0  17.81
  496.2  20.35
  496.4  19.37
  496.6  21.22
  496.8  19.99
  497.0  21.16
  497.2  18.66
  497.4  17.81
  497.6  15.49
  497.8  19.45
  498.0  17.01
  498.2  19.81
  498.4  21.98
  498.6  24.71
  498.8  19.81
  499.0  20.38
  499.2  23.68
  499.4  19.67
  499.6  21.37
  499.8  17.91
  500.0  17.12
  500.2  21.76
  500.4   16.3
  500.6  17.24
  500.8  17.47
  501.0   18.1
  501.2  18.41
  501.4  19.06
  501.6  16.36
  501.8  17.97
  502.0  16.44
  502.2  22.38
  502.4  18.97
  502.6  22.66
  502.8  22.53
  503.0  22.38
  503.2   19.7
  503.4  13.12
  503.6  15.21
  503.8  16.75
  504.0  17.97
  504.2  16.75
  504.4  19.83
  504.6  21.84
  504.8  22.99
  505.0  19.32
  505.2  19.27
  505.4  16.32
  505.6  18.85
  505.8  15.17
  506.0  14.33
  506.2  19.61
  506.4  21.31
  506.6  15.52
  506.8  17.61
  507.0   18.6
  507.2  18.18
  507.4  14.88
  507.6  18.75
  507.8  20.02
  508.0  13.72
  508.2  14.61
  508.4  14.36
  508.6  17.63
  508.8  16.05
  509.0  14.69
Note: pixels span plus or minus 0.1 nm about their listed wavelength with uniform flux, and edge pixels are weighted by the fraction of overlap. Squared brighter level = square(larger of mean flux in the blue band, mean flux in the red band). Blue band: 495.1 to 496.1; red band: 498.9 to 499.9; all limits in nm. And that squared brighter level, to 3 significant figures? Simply 424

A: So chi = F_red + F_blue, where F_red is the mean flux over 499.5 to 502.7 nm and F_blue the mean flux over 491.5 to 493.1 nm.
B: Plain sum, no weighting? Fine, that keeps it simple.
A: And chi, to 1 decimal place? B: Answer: 38.5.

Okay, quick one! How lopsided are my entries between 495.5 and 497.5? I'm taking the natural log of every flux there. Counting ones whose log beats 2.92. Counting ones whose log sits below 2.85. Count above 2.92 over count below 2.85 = 7.0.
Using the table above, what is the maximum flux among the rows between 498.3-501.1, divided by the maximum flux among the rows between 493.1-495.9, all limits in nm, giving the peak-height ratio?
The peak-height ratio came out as 1.03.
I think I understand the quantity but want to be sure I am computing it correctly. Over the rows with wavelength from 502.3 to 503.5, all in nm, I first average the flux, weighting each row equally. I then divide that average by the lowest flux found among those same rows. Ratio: 1.52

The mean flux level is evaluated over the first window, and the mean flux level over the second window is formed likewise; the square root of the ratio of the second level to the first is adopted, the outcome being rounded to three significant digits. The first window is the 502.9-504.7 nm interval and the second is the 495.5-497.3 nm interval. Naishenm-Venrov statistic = 1.04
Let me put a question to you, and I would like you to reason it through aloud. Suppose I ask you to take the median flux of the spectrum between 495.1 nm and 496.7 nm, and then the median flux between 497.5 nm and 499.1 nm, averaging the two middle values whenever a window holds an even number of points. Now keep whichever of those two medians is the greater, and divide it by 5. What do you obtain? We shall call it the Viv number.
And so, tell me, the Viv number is 4.0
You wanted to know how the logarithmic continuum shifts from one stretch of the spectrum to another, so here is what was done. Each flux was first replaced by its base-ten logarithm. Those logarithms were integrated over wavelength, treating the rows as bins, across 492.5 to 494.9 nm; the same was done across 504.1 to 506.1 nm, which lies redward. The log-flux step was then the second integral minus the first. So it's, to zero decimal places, -1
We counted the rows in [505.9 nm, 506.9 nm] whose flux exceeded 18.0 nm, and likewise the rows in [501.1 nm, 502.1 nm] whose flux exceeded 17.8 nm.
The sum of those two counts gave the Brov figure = 5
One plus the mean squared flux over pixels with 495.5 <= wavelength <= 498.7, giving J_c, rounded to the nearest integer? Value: 388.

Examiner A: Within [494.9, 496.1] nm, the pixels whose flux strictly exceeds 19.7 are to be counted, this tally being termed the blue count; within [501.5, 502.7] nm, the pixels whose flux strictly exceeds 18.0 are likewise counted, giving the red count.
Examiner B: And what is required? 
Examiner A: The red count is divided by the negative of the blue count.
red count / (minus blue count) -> -1.50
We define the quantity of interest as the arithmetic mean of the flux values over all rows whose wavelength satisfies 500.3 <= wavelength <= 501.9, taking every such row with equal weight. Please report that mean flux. 17.6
